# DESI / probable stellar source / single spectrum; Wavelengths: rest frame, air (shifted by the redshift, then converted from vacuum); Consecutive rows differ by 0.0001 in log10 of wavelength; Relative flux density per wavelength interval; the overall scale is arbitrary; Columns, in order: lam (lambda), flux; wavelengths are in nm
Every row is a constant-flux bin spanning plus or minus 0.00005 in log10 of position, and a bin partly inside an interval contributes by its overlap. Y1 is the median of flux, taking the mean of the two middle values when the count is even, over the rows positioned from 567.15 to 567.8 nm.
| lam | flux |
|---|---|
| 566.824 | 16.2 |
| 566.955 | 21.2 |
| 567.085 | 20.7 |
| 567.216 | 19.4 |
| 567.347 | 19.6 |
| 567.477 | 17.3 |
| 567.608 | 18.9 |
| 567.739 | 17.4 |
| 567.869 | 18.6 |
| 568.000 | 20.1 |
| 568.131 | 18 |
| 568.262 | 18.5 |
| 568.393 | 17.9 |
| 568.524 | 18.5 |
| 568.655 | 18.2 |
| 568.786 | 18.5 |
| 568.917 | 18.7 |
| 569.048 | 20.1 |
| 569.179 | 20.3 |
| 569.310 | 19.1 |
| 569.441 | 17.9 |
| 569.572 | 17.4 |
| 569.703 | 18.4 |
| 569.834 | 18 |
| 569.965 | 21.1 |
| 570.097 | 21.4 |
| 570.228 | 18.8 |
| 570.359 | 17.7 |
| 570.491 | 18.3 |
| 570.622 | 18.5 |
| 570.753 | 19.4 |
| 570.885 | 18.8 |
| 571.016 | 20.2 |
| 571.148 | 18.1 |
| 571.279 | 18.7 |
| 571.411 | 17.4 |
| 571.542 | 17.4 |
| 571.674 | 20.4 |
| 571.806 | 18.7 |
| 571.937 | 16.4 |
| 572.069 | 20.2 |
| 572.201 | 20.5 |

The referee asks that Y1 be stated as 18.9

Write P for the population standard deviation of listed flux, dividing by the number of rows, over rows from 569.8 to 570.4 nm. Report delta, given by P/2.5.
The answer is 0.62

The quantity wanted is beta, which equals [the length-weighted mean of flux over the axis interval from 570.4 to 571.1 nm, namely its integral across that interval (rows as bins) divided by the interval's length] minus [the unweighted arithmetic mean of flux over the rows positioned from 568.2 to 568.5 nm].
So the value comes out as 0.8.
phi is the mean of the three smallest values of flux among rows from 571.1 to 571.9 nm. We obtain 17.6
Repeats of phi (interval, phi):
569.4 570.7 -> 17.7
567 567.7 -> 18.5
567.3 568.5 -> 17.5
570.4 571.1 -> 18.5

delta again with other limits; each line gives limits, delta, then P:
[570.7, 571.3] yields 0.28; 0.71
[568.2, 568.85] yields 0.10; 0.24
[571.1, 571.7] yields 0.44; 1.11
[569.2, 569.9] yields 0.23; 0.57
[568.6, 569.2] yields 0.35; 0.87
